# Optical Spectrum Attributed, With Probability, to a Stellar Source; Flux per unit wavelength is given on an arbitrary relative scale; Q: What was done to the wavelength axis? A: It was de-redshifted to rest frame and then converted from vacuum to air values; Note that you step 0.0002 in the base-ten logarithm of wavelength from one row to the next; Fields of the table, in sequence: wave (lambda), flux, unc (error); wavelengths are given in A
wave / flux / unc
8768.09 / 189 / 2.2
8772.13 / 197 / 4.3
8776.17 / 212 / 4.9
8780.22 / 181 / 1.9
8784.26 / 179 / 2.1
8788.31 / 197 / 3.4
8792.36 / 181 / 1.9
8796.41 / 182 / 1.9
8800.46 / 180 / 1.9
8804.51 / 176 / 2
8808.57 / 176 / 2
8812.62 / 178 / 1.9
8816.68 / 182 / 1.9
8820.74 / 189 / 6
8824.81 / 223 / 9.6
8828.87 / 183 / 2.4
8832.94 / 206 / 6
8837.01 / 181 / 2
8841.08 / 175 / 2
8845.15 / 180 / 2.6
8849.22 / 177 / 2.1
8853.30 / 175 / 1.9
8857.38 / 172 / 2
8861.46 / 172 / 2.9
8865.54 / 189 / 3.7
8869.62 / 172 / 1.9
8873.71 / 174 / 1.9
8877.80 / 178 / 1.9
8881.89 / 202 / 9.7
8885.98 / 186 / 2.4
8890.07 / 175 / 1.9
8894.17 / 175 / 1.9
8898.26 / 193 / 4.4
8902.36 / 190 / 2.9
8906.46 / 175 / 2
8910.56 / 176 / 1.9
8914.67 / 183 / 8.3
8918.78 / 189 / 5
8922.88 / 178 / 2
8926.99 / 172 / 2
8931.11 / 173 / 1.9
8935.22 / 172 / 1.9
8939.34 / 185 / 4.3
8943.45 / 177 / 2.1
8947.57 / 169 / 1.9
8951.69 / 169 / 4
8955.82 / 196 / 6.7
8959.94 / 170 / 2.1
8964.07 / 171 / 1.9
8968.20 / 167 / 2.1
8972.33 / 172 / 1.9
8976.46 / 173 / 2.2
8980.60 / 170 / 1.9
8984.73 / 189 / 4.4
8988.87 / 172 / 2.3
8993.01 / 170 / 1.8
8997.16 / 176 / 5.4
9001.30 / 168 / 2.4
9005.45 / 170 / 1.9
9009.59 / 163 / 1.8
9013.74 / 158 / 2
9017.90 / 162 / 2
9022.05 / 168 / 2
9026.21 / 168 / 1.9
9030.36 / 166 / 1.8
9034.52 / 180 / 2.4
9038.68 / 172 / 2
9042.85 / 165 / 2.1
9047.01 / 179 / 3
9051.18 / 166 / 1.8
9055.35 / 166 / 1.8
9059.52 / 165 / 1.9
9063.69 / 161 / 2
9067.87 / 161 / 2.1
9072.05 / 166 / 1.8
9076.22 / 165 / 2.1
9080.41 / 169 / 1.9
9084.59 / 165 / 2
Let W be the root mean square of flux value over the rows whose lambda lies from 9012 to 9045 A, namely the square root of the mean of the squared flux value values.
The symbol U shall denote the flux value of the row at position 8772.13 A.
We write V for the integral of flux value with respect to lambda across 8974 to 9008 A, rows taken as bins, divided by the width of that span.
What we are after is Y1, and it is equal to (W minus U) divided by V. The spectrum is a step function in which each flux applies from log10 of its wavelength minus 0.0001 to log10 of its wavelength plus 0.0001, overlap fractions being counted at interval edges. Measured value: -0.17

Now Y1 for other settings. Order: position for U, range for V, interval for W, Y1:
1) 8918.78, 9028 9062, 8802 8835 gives 0.00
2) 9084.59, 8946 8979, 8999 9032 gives 0.00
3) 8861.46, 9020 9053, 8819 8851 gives 0.10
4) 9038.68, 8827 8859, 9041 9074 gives -0.03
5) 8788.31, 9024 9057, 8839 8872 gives -0.12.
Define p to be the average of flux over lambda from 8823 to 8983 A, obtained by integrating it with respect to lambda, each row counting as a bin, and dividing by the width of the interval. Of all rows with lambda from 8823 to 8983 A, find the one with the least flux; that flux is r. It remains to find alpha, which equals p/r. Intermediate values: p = 180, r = 167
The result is 1.08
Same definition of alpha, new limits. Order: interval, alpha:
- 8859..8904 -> 1.06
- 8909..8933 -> 1.04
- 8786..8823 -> 1.04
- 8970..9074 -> 1.07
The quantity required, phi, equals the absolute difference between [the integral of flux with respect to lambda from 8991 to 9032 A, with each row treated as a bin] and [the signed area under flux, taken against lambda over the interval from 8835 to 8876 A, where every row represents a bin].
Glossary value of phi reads 402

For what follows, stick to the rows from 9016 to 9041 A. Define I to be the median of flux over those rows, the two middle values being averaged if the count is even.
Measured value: 168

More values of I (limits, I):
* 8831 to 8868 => 177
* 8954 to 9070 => 169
